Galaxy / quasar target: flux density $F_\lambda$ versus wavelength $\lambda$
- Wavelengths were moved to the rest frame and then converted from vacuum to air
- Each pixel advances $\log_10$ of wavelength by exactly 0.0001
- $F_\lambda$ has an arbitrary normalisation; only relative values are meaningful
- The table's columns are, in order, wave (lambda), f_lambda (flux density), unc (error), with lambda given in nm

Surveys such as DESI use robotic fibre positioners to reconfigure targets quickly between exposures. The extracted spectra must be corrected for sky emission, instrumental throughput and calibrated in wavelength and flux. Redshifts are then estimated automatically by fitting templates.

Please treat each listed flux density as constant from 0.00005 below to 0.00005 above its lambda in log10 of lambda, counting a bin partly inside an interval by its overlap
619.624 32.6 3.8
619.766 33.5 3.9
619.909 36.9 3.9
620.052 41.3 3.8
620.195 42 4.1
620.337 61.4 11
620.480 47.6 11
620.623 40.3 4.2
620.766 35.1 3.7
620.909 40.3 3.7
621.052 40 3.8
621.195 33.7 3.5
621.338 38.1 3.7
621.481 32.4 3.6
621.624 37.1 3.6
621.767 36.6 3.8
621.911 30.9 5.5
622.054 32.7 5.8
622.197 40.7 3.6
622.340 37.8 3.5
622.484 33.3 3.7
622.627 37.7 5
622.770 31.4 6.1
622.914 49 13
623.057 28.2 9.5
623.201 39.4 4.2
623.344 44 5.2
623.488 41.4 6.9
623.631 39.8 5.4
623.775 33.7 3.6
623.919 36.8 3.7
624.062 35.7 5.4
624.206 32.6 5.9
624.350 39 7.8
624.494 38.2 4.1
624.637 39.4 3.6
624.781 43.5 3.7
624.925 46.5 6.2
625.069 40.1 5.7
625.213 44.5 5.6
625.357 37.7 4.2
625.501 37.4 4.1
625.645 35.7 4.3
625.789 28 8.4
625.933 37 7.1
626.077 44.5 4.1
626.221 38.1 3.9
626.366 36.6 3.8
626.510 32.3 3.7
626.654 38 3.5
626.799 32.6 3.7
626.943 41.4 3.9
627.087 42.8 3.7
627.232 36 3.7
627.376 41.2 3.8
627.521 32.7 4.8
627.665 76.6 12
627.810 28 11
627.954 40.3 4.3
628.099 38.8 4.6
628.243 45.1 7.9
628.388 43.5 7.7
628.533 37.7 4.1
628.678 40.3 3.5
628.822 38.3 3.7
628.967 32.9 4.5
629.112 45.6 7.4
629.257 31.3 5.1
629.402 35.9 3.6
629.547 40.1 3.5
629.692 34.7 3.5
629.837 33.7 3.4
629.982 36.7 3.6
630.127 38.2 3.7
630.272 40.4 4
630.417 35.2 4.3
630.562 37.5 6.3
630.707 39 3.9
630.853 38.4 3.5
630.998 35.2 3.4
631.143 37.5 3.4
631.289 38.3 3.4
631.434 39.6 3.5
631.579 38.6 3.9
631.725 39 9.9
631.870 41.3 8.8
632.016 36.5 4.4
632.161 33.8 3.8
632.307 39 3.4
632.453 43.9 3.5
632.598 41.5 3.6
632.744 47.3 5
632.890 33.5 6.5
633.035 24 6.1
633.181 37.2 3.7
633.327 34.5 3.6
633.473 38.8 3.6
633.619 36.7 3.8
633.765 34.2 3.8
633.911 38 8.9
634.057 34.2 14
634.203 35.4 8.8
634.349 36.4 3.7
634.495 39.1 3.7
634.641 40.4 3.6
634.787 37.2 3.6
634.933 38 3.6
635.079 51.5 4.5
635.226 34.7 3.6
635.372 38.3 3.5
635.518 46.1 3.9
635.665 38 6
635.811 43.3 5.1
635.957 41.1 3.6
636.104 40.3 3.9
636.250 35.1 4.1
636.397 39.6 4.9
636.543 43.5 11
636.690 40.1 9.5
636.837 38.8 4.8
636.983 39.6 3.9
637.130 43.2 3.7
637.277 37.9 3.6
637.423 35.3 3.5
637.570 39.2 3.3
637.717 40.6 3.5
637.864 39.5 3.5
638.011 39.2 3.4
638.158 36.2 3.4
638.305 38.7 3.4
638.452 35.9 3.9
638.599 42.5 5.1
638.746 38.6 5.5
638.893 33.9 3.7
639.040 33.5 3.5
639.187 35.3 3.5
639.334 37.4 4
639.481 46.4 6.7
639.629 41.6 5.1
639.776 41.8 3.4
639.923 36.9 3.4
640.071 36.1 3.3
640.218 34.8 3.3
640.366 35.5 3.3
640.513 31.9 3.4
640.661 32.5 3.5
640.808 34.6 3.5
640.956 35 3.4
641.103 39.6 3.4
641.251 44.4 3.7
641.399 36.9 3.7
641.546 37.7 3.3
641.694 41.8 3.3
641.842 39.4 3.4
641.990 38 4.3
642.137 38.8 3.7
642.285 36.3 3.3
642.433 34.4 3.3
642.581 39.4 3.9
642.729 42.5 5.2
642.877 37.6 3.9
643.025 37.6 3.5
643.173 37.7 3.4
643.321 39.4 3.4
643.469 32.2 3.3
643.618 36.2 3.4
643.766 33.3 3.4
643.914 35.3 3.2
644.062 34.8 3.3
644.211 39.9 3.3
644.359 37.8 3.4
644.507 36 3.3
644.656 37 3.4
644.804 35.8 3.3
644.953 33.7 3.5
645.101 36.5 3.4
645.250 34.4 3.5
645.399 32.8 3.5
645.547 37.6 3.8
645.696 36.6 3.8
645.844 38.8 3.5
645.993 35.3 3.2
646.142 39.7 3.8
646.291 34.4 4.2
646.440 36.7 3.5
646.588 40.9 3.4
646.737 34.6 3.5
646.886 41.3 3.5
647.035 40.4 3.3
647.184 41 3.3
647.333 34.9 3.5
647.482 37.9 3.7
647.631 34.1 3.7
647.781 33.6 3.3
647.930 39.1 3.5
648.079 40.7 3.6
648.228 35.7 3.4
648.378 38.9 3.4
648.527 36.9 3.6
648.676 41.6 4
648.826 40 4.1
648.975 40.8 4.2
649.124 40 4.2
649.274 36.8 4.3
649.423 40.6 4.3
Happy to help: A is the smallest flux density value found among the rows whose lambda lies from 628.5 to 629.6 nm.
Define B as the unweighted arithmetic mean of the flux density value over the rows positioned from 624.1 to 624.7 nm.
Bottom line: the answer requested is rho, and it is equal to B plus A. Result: 68.6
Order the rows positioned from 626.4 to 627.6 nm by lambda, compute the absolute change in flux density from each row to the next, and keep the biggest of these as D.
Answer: 8.8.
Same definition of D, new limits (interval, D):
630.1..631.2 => 5.2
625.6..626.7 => 9.0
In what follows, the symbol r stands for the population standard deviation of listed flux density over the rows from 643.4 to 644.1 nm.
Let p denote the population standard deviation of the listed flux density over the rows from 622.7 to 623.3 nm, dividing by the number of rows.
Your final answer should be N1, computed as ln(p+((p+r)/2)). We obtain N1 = 2.5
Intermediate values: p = 8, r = 1.4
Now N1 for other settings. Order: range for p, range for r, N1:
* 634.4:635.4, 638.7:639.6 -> 2.3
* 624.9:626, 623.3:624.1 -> 2.3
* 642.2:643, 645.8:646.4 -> 1.7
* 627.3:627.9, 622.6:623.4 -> 3.5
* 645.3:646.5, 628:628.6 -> 1.6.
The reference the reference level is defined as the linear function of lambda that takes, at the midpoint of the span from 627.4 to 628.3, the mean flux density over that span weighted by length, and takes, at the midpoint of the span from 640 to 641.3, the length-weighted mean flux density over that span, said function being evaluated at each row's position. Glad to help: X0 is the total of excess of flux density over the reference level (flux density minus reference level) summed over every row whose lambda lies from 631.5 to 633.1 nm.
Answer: -31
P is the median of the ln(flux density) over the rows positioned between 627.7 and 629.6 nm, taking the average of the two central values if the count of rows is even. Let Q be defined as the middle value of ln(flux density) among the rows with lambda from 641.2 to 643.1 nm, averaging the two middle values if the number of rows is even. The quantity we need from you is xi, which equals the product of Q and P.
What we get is 13.3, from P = 3.66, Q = 3.64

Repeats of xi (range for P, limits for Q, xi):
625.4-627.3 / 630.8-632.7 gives 13.2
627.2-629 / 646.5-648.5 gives 13.4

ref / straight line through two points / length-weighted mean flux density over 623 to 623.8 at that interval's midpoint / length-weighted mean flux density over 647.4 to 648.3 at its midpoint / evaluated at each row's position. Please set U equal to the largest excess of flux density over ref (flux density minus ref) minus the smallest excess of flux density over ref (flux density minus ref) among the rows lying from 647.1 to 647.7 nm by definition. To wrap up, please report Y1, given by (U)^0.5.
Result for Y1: 2.6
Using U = 6.9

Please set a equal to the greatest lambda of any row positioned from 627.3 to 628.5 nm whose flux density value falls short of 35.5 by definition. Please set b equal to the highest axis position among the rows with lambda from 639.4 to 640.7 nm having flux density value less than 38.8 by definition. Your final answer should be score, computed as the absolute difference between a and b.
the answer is 12.85 nm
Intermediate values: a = 627.810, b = 640.661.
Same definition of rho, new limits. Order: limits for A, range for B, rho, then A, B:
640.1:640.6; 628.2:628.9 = 72.9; 31.9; 41.0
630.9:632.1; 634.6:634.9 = 74.0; 35.2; 38.8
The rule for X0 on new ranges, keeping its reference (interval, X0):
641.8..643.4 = 39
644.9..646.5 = 34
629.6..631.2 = -55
